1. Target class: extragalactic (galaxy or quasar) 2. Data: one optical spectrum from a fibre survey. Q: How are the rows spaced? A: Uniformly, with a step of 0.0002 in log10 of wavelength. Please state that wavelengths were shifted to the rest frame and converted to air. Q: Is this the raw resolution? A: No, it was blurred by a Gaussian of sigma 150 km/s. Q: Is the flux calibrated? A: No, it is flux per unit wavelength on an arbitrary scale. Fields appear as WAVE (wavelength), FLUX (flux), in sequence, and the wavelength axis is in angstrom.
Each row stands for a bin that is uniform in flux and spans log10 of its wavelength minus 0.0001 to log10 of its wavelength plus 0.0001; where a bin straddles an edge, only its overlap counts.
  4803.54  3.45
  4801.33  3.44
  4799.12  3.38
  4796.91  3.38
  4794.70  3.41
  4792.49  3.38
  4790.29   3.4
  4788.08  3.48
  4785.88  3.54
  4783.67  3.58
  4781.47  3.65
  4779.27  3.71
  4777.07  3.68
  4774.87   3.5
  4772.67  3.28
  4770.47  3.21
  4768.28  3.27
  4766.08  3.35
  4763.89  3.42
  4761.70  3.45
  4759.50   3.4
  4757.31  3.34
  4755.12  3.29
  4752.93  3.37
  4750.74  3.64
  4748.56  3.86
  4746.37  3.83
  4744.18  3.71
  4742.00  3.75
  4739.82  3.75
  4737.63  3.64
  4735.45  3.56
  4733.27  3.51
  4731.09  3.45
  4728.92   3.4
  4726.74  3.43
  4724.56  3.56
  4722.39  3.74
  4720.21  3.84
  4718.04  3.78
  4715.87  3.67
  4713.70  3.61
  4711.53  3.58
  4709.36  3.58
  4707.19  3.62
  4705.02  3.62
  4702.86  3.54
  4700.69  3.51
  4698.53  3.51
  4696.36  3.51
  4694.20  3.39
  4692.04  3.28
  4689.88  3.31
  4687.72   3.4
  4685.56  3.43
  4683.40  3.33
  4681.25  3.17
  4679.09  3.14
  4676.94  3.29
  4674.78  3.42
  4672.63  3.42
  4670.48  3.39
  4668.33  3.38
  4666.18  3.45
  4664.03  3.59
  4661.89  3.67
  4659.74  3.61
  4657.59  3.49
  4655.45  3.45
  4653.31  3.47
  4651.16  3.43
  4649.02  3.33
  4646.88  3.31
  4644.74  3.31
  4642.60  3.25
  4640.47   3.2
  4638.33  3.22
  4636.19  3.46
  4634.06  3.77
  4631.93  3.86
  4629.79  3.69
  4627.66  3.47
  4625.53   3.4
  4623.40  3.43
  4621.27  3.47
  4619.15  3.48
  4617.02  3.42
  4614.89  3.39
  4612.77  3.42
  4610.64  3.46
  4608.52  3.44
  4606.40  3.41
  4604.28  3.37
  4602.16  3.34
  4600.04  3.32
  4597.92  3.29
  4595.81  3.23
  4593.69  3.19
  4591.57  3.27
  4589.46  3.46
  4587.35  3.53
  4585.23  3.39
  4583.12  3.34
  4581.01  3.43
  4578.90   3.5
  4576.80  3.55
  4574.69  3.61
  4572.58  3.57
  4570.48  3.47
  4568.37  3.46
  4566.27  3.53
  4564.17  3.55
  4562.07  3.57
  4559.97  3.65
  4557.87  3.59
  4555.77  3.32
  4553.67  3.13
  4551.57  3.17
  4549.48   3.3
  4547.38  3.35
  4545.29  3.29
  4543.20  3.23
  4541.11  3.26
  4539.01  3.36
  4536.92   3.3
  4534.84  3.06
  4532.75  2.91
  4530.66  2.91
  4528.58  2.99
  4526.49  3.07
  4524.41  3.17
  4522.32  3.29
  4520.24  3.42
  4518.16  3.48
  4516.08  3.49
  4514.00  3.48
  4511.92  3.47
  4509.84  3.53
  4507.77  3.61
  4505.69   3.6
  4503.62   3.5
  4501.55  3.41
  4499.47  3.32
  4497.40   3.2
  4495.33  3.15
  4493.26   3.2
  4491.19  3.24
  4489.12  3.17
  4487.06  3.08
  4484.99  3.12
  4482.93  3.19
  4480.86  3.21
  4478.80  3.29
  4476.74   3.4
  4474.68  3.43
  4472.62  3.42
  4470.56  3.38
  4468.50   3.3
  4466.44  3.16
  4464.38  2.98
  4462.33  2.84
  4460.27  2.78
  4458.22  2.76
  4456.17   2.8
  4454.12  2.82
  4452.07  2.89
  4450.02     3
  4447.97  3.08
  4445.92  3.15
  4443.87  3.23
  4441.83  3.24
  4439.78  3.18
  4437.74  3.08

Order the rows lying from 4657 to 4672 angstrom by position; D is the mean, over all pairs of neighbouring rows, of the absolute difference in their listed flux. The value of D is 0.080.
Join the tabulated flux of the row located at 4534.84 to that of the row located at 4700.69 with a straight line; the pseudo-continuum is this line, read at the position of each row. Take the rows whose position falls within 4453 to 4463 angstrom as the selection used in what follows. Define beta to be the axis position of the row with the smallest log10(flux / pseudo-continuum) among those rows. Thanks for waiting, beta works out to 4458.22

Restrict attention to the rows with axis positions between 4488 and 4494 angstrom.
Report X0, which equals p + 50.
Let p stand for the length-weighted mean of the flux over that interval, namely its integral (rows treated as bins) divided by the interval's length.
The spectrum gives 53.20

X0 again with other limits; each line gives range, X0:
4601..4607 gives 53.37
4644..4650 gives 53.32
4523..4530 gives 53.08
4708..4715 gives 53.59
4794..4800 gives 53.39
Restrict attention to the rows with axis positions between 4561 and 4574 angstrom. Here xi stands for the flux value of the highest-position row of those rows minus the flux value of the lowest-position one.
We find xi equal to 0.00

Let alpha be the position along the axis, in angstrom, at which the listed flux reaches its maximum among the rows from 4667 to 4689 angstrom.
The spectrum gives 4685.56 angstrom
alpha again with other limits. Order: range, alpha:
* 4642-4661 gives 4659.74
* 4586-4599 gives 4587.35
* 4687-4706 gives 4705.02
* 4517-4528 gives 4518.16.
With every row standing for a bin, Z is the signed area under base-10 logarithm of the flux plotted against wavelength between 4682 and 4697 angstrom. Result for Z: 7.92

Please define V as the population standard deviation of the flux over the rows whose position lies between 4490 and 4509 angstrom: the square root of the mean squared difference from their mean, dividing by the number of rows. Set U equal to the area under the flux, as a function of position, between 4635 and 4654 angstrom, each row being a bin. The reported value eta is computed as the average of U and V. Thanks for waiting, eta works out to 31.7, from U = 63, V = 0.17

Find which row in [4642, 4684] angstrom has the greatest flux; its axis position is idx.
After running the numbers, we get 4661.89 angstrom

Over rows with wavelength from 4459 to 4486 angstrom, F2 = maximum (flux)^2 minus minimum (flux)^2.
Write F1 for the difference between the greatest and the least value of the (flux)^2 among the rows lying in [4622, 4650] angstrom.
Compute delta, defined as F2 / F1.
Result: 0.87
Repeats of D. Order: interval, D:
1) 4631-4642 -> 0.165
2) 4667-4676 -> 0.013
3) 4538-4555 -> 0.067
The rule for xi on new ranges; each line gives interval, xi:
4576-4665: 0.04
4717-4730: -0.38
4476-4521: 0.02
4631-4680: -0.72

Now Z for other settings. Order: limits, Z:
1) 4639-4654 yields 7.82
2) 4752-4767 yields 7.92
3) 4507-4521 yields 7.61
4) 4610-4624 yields 7.51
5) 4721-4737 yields 8.76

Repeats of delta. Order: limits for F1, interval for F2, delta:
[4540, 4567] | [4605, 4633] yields 0.97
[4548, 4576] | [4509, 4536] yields 1.13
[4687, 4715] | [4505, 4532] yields 1.95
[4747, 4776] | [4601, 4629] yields 0.21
